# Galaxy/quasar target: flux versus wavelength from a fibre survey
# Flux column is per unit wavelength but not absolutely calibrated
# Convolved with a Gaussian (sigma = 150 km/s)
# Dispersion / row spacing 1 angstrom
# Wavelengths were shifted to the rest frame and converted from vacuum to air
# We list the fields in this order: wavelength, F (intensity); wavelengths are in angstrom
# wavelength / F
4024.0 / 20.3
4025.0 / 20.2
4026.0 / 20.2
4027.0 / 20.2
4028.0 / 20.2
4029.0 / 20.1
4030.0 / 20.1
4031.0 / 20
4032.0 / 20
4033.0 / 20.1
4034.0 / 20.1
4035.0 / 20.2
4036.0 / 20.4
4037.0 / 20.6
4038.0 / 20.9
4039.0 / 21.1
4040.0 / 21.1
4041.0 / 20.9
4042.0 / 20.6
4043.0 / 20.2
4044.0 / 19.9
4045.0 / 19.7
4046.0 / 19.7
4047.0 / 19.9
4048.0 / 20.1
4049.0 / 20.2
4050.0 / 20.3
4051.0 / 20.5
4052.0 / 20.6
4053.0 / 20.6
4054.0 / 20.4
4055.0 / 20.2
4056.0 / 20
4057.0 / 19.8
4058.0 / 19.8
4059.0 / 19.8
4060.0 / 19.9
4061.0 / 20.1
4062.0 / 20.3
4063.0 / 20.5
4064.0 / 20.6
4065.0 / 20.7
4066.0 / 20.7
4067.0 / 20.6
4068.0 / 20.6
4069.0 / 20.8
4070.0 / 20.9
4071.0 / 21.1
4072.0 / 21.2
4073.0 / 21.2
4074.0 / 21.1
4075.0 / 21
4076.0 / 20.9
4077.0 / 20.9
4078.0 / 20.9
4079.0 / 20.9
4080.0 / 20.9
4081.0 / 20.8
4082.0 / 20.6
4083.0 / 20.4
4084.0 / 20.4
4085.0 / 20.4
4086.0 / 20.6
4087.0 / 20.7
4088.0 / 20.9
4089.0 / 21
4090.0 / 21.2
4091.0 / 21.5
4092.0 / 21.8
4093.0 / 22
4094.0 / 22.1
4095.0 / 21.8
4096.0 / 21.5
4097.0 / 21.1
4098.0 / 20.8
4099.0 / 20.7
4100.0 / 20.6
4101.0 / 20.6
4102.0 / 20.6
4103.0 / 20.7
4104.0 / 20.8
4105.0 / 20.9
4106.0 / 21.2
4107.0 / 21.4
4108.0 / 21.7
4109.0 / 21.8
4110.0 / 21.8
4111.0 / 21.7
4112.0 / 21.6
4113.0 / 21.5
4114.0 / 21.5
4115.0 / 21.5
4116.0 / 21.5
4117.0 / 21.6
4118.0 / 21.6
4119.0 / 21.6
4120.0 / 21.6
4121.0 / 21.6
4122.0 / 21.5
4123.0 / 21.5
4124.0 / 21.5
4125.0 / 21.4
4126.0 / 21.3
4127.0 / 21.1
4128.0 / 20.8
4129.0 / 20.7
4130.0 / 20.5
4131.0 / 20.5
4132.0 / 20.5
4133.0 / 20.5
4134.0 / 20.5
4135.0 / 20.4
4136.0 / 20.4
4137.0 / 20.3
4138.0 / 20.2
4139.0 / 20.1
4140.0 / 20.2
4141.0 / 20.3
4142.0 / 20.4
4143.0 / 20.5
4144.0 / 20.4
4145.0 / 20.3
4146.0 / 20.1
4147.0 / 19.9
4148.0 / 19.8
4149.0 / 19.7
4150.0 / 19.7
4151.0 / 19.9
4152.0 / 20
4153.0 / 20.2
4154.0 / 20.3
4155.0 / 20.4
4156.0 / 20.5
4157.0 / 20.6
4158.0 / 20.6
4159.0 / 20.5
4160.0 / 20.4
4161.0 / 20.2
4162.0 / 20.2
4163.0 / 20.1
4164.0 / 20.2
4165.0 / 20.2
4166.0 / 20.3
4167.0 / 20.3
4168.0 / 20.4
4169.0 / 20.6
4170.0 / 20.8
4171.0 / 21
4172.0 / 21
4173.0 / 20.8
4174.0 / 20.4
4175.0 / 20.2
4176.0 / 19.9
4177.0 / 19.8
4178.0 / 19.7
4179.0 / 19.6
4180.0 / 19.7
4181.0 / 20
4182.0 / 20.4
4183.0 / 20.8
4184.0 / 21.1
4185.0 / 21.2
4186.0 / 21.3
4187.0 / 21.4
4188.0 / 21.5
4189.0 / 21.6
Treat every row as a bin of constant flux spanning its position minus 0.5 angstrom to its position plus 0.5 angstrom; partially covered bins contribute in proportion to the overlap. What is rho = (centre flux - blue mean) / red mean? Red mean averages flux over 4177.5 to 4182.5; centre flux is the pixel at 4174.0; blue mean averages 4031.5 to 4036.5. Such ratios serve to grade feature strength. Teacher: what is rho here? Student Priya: 0.012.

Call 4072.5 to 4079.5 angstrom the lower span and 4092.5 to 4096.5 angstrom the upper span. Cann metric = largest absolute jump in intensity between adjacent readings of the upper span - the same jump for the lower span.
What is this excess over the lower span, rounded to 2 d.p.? 0.20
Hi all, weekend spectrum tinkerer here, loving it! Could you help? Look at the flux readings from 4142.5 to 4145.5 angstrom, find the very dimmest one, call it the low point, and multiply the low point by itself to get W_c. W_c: 412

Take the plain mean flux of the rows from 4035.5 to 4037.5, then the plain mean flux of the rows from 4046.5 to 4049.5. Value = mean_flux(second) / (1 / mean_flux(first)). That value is 411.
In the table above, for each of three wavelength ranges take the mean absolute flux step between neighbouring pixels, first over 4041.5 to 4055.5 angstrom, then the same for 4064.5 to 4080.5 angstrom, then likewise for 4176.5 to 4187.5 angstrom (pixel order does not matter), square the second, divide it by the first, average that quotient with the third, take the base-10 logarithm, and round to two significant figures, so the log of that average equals -0.95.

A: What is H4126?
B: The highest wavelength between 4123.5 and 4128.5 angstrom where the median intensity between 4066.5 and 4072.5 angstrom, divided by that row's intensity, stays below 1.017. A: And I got 4128.0 angstrom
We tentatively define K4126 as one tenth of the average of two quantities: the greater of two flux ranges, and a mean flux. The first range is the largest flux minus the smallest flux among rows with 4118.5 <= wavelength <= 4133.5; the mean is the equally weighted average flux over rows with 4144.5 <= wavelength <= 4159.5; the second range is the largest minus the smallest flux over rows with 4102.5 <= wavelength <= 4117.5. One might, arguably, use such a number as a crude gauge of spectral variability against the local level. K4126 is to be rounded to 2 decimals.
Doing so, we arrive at 1.06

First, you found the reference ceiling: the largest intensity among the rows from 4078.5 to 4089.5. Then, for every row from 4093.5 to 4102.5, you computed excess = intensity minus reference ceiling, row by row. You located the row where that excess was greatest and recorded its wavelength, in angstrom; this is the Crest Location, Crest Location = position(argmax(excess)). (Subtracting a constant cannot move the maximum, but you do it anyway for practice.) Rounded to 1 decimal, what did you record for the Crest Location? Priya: 4094.0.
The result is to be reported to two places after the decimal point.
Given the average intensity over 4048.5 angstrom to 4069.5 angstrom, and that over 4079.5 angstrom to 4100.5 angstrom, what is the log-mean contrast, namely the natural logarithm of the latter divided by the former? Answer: 0.03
